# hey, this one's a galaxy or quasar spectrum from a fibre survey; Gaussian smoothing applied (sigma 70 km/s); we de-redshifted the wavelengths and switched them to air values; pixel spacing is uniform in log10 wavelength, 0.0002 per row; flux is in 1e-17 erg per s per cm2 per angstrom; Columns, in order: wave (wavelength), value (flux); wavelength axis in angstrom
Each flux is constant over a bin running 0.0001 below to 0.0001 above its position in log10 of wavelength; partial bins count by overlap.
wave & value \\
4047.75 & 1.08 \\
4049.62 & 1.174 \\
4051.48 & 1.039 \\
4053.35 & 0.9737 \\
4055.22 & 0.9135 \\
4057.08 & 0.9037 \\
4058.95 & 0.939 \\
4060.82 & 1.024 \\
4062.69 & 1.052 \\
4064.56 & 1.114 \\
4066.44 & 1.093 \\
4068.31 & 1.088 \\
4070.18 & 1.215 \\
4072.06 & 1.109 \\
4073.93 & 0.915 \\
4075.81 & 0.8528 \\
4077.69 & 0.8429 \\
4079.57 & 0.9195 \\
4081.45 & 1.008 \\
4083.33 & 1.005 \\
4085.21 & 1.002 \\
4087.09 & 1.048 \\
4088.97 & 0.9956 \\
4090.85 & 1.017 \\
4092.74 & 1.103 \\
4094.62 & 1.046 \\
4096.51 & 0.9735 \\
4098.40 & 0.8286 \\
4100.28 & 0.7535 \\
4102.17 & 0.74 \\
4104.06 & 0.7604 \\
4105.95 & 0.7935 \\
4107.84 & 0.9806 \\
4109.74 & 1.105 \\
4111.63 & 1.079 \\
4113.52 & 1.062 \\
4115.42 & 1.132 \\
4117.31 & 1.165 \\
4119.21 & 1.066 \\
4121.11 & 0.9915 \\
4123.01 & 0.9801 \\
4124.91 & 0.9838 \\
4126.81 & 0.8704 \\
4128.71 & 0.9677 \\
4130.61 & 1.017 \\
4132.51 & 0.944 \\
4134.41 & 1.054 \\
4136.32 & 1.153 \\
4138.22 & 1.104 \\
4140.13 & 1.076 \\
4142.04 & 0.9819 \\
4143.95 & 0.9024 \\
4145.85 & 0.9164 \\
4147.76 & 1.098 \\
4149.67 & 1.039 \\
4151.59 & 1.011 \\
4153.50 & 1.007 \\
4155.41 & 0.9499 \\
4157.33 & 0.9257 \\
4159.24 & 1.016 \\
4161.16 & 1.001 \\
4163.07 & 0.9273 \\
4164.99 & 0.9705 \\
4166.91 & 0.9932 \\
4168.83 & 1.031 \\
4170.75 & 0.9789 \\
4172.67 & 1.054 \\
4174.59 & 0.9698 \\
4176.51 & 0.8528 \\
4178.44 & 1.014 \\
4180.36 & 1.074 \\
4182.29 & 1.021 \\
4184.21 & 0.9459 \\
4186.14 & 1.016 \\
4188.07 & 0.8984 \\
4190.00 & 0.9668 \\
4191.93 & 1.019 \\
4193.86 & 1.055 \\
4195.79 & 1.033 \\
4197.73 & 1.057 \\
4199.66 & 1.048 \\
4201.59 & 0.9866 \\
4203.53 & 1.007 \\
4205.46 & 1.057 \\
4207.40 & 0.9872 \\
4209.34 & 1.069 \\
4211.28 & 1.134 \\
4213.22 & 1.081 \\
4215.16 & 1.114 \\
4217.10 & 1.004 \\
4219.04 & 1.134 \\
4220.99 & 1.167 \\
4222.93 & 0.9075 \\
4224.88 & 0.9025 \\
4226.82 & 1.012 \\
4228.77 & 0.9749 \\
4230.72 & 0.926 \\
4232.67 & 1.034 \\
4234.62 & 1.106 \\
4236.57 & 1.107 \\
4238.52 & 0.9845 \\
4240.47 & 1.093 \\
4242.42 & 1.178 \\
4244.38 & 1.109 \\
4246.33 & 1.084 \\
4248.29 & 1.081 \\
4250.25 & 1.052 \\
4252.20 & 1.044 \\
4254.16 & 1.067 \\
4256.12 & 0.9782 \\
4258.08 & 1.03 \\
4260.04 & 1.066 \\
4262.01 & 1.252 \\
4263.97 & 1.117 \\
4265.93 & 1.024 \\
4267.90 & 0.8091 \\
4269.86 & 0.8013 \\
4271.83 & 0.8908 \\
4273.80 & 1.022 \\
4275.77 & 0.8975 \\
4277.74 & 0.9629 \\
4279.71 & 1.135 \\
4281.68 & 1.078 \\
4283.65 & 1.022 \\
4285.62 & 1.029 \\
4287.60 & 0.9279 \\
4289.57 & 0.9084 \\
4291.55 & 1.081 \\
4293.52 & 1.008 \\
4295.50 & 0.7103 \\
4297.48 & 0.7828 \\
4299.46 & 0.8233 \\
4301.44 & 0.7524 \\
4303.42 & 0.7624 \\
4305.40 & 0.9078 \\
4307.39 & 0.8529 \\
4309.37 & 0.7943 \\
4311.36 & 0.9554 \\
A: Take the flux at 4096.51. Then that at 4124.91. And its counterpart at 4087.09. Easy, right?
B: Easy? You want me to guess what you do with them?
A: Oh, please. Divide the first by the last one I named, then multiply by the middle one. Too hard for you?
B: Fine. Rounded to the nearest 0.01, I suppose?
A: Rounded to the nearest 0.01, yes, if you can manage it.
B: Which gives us 0.91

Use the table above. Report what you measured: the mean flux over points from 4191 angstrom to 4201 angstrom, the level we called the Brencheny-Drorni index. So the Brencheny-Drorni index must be 1.04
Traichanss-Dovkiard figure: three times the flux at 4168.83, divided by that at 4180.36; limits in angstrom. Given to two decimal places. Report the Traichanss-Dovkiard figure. 2.88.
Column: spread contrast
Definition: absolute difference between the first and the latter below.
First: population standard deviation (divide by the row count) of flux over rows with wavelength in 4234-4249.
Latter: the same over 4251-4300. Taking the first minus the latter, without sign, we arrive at 0.075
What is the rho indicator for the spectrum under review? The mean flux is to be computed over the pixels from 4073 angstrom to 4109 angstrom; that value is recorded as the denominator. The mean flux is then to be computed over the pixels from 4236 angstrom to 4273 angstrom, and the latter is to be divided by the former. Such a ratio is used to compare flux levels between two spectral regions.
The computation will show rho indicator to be 1.12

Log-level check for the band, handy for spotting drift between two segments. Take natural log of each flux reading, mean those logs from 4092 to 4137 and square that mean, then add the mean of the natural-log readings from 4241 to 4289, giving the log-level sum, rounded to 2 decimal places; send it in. 0.02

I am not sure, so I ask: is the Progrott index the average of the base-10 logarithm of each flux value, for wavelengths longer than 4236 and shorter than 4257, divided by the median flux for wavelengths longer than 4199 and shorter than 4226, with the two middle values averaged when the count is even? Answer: 0.03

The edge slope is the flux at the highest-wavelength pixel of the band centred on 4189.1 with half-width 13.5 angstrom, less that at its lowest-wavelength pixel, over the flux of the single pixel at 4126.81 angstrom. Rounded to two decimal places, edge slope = 0.15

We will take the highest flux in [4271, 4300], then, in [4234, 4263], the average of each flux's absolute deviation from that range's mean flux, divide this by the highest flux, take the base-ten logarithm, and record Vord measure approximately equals -1.38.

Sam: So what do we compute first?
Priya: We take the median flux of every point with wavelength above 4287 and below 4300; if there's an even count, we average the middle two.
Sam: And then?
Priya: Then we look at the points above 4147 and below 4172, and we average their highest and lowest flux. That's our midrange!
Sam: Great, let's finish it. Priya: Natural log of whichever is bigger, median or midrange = 0.01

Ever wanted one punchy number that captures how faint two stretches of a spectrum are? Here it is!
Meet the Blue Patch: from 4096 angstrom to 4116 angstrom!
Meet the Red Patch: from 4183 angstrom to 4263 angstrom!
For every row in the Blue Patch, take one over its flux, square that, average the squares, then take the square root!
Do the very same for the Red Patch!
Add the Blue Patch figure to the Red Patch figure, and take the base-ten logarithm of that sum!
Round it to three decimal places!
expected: 0.319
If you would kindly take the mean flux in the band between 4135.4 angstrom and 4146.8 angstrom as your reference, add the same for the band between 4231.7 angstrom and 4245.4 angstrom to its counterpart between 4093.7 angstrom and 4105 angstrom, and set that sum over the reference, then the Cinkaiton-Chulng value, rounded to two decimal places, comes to 1.90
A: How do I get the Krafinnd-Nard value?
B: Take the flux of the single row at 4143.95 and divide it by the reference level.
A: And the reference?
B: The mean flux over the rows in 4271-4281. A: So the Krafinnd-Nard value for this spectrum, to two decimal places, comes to 0.92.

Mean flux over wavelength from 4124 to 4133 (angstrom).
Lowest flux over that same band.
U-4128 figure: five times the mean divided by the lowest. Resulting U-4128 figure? 5.50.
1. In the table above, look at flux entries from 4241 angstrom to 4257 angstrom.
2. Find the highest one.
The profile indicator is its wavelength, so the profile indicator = 4242.42 angstrom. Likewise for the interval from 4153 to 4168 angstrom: 4159.24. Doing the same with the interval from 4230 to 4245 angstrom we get 4242.42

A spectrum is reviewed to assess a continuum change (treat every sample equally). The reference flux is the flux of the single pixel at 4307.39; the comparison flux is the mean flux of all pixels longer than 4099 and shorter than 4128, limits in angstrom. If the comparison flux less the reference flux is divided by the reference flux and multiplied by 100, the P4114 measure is 13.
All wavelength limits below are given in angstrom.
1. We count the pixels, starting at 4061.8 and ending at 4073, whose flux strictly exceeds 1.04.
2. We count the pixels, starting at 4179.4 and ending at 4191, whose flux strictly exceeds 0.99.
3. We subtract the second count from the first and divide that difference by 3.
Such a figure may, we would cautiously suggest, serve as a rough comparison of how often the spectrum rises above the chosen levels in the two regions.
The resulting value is 1.0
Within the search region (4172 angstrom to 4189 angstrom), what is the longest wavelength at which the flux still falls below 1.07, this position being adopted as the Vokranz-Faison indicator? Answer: 4188.07 angstrom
